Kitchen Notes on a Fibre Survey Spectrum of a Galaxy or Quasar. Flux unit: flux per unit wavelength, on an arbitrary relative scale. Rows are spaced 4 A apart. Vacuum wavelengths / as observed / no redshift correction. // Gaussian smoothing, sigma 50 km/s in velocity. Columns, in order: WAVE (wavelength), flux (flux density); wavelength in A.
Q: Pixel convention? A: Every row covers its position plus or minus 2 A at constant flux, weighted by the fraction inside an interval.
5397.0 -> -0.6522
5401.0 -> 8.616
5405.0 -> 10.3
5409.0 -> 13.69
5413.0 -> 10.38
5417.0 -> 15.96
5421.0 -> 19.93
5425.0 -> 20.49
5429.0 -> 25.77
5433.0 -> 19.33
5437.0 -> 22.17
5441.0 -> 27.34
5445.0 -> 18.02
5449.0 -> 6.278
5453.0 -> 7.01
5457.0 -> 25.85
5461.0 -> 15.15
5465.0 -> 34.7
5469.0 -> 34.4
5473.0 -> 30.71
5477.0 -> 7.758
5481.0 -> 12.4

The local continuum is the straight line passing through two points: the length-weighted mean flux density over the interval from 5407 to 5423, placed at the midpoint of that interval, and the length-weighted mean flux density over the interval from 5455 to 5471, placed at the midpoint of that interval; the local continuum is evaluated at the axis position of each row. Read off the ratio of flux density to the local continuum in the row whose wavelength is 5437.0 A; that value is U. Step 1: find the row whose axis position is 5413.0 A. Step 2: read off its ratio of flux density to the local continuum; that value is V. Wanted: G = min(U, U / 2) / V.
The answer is 0.75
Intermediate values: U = 1.1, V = 0.7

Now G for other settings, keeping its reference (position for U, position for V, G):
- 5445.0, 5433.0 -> 0.40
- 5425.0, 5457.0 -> 0.58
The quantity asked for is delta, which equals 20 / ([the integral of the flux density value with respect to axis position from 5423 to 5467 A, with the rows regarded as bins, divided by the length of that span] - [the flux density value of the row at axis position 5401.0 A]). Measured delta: 1.7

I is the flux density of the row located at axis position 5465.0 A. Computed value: 34.7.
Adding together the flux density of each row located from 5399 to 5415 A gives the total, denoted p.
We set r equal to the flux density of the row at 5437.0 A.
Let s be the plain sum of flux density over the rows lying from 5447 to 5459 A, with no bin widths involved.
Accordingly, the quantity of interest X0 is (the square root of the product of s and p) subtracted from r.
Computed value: -19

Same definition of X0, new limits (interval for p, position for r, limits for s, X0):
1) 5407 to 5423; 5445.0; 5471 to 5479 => -30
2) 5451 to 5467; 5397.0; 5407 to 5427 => -82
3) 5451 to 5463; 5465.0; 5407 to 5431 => -37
